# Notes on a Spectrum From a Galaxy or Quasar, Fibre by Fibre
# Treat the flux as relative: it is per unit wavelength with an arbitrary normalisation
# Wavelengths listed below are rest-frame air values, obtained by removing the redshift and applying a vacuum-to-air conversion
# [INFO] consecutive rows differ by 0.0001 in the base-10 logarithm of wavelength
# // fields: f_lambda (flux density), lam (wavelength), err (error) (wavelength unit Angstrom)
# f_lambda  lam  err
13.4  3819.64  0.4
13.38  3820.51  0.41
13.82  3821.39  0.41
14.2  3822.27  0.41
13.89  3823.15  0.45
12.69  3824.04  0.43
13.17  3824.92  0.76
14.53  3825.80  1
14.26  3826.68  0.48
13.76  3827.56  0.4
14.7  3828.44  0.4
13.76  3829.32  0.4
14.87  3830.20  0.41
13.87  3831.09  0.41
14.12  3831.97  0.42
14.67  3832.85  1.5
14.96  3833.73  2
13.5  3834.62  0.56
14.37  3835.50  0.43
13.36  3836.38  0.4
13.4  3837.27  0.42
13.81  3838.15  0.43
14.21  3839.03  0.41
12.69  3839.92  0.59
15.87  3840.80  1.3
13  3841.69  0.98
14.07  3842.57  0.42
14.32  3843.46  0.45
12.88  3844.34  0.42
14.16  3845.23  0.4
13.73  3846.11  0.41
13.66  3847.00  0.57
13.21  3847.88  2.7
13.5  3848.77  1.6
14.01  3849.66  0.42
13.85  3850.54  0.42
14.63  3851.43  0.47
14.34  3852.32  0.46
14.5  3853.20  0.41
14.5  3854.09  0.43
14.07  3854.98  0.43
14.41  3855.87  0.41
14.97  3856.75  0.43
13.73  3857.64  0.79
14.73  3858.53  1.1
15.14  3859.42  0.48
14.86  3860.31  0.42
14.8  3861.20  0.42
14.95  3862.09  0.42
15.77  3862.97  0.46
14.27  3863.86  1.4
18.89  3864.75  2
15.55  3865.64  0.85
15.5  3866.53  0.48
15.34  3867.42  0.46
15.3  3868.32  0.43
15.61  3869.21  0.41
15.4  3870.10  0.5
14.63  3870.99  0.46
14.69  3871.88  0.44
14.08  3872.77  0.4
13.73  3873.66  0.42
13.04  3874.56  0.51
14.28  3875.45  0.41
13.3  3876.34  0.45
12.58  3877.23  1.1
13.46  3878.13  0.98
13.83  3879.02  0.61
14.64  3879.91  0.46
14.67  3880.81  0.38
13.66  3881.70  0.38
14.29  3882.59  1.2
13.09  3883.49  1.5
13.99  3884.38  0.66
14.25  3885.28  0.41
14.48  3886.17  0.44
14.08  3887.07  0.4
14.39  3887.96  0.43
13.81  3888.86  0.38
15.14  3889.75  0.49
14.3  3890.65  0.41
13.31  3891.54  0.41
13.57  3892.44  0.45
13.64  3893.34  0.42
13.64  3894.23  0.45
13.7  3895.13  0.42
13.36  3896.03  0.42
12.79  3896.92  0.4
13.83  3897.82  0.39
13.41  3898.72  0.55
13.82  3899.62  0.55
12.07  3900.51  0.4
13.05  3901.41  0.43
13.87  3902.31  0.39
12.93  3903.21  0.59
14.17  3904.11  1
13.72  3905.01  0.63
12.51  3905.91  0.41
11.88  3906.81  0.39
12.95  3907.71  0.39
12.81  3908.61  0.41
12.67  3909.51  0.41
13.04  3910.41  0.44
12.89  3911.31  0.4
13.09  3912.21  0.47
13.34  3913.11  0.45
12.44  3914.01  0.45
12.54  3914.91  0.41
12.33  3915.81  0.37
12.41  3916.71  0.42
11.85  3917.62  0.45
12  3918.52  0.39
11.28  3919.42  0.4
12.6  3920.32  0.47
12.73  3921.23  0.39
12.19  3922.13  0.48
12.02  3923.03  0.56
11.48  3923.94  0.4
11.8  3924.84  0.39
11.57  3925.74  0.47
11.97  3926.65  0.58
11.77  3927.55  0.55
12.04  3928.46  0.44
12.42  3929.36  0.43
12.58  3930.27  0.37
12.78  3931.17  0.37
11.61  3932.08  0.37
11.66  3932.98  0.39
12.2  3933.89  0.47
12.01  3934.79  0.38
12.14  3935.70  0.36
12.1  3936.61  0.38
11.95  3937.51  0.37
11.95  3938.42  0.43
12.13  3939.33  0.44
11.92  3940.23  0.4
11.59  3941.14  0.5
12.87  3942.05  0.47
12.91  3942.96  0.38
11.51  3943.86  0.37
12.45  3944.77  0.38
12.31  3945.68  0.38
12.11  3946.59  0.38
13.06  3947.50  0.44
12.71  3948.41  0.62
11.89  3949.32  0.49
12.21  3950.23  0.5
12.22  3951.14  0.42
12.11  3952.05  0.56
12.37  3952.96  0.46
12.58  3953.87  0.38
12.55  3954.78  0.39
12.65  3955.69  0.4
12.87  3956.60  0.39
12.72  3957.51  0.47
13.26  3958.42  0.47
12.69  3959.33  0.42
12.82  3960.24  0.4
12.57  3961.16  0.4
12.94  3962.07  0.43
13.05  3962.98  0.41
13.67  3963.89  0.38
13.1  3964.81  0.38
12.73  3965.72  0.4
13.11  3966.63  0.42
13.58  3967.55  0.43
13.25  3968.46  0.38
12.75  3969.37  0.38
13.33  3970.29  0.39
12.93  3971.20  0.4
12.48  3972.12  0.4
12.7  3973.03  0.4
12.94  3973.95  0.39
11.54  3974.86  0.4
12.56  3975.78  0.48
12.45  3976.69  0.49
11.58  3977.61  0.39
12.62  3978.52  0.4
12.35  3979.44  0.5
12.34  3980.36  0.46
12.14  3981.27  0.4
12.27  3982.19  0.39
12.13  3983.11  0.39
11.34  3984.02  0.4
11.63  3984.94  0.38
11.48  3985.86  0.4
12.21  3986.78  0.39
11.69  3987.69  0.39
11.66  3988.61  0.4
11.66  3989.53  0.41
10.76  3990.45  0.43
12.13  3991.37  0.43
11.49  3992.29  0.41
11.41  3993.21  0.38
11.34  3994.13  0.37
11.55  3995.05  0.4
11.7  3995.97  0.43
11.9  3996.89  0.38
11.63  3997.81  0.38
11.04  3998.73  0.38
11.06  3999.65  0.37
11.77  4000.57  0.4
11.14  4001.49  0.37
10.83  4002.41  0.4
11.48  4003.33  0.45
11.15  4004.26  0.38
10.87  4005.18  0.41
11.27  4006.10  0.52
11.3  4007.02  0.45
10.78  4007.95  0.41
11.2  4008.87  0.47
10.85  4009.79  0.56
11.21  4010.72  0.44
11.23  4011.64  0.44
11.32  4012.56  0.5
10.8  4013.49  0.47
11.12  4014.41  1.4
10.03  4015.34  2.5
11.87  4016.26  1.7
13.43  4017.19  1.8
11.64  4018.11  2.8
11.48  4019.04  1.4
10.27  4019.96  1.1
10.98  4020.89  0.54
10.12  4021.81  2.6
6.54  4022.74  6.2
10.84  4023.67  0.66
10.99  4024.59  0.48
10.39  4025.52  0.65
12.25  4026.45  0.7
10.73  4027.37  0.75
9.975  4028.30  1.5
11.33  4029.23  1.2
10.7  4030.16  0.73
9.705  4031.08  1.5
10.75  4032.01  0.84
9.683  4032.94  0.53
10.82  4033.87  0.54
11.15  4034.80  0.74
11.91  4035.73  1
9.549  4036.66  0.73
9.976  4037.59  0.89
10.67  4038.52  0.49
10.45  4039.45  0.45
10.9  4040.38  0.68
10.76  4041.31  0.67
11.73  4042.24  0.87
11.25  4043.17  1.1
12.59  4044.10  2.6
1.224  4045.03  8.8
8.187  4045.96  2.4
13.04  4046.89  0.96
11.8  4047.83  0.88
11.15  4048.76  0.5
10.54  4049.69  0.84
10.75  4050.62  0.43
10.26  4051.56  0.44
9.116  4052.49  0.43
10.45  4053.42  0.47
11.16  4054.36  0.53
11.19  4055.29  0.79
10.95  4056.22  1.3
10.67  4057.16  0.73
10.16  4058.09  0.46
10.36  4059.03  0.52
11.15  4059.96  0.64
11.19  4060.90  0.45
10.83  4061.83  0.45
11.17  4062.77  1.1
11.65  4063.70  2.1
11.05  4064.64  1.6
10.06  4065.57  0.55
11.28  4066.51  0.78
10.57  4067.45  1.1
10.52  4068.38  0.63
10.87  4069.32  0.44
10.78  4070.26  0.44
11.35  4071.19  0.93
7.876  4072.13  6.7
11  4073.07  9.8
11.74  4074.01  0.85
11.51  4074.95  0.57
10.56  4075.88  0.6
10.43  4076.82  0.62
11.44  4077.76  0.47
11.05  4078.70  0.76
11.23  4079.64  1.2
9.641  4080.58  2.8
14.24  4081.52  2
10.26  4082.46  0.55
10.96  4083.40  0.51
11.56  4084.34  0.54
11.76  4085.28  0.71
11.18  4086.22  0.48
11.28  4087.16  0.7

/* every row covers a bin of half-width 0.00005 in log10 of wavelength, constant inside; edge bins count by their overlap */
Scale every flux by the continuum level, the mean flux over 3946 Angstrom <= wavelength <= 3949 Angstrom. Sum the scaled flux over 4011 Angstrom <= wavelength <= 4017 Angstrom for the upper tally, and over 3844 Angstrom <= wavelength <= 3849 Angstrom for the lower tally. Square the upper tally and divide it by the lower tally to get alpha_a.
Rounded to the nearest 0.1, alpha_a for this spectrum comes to 4.3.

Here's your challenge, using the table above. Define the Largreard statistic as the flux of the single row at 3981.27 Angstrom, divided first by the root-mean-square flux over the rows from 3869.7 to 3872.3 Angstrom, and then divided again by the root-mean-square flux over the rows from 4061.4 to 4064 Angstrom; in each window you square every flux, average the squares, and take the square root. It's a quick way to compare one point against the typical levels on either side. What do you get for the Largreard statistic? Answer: 0.073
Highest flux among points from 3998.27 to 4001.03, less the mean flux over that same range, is 0.5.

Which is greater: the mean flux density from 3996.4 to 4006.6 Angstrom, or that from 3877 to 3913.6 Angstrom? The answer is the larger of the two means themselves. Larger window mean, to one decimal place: 13.5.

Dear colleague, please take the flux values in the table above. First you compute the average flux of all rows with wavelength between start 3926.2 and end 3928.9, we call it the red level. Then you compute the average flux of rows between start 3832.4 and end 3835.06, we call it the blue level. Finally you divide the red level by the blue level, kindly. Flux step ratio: 0.83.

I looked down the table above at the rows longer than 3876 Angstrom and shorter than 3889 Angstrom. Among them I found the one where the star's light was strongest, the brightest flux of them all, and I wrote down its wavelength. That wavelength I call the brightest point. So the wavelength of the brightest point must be 3880.81 Angstrom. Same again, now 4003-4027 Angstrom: 4017.19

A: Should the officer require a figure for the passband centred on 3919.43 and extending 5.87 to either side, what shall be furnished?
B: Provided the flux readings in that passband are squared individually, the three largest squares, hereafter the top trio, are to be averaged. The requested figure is 159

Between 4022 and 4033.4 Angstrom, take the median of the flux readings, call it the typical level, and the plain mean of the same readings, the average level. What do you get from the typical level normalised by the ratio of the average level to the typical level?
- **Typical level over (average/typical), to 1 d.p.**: 11.1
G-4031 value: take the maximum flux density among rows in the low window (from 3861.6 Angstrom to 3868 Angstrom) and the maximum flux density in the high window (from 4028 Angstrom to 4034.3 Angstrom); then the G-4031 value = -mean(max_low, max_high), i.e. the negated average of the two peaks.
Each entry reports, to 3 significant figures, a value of -15.1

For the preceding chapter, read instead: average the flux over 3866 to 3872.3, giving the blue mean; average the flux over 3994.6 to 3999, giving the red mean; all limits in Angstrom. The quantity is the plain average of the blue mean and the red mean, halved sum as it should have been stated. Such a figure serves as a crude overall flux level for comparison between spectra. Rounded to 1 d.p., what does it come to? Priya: 13.4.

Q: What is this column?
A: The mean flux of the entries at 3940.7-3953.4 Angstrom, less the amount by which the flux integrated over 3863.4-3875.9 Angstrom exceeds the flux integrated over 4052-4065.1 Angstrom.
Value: -34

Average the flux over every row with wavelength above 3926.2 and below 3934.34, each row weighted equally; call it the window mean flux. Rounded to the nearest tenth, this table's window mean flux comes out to 12.1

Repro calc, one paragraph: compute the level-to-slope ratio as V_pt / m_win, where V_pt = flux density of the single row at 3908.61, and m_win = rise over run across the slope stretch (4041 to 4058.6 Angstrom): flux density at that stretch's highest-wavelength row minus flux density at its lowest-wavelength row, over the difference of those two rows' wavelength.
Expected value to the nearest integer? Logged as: -358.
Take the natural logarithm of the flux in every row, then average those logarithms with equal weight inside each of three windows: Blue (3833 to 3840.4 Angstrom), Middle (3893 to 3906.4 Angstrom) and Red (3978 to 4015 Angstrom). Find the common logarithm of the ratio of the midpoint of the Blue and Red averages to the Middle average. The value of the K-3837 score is -0.010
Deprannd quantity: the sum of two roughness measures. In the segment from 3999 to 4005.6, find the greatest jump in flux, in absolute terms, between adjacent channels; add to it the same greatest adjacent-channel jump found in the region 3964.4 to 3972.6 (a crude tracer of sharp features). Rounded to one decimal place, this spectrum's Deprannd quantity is 1.3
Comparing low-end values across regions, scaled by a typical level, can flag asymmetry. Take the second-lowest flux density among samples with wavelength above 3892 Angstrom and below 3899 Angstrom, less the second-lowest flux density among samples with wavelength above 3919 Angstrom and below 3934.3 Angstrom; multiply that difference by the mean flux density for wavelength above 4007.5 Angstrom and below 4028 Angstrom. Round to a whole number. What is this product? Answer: 21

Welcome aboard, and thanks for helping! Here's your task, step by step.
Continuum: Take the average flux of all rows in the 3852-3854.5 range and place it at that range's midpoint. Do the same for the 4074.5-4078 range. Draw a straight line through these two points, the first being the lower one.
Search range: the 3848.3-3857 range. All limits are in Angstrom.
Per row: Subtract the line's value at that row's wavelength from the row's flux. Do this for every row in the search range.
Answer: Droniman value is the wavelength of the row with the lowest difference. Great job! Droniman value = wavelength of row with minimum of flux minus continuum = 3848.77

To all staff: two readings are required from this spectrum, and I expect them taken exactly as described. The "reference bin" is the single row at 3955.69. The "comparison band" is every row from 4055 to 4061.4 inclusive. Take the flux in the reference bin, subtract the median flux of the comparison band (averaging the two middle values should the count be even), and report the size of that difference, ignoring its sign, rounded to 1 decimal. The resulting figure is 1.7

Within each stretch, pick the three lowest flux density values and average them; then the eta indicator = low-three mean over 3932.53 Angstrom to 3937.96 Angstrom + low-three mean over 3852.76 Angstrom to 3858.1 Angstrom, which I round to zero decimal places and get 26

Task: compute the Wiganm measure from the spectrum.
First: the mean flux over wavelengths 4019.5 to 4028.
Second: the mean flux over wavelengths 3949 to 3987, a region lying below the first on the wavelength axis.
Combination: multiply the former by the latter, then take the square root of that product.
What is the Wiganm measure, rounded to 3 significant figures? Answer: 11.4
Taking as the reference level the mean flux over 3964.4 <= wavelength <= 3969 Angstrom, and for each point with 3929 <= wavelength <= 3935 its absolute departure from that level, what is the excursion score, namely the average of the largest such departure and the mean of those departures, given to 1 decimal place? 1.3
